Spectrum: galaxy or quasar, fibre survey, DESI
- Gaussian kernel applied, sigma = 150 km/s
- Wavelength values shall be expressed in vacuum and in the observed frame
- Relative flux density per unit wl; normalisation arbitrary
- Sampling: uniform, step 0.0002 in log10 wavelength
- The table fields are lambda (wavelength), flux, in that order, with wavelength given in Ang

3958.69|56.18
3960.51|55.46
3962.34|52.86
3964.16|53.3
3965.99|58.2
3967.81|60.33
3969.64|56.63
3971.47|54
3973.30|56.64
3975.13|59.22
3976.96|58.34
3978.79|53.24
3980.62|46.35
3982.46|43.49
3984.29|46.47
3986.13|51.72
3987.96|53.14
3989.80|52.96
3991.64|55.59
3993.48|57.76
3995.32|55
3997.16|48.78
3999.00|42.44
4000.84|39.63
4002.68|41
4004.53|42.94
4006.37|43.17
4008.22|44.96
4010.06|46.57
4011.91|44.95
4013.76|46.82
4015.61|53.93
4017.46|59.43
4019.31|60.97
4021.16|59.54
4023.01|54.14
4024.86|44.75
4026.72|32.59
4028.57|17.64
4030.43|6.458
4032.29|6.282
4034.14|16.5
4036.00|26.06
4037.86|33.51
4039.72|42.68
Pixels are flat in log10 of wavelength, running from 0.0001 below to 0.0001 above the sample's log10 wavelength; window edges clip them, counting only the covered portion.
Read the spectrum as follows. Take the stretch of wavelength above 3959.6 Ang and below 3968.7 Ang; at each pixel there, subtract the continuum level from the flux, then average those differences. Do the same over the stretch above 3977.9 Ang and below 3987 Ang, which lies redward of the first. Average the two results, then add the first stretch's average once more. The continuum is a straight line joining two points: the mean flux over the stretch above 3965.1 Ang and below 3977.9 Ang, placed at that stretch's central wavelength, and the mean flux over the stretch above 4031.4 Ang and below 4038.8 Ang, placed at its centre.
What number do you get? -10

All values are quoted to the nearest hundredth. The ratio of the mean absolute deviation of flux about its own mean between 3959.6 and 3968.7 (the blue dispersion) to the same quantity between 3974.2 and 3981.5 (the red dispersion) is 0.58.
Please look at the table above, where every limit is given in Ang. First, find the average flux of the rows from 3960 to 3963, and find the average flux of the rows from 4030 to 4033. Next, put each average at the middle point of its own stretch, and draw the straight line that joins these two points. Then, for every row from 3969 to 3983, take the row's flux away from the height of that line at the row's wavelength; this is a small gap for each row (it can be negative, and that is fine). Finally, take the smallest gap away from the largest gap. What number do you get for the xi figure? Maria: 11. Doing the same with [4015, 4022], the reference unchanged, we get 10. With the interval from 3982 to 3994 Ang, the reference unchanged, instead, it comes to 22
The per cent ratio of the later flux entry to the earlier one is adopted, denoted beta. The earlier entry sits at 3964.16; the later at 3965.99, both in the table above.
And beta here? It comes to 109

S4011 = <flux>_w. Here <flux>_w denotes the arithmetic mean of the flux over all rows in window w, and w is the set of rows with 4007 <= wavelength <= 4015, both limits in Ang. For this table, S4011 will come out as 46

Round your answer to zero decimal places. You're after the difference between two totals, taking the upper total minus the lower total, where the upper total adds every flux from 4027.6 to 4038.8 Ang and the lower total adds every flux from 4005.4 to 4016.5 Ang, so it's -174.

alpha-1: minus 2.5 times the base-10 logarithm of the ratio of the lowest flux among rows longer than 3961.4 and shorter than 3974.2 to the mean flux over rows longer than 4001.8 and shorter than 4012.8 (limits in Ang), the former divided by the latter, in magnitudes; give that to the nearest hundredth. -0.20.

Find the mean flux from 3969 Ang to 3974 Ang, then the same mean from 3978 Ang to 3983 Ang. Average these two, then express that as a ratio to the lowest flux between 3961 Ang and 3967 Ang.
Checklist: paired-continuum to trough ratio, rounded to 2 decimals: 0.98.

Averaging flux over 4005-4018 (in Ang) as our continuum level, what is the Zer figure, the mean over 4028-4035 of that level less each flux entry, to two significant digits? 37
